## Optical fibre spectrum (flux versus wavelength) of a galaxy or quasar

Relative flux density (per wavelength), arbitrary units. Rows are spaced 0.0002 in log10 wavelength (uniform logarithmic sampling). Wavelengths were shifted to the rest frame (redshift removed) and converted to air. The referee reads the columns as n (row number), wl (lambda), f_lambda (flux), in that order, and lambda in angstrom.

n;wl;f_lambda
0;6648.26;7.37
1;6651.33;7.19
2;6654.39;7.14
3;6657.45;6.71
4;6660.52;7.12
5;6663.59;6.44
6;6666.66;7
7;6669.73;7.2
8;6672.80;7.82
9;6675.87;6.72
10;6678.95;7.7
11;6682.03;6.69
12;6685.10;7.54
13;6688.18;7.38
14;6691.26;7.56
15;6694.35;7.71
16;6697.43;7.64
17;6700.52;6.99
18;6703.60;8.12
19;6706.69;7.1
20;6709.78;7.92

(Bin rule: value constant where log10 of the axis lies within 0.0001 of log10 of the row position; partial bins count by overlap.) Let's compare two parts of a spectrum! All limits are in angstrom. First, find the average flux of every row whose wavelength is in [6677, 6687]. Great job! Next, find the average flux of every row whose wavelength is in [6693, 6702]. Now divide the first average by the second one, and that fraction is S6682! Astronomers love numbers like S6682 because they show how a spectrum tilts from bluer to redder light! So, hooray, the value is 0.98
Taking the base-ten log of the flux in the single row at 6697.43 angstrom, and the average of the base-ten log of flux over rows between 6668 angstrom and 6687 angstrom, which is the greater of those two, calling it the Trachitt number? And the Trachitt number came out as 0.883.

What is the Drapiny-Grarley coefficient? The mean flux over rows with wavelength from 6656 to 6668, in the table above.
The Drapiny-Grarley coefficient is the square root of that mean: 2.61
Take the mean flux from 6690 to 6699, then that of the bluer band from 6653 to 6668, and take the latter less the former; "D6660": -0.75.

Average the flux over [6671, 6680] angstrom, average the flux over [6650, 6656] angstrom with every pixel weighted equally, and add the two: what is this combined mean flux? 14.6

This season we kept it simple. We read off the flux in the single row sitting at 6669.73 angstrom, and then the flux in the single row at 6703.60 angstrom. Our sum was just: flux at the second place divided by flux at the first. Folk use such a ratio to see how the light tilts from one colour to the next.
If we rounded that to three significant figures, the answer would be 1.13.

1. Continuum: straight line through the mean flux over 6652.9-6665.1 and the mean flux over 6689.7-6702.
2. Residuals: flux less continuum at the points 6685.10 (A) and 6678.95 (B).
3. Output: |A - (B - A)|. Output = 0.0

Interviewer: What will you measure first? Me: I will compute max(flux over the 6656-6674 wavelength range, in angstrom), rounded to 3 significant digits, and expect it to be 7.82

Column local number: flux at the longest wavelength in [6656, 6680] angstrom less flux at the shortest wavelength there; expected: 1.0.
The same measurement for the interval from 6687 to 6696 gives 0.3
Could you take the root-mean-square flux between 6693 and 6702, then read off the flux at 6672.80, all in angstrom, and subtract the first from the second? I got 0.4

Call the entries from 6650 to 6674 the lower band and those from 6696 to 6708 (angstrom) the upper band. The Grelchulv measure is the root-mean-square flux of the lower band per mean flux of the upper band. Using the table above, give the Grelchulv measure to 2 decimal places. 0.95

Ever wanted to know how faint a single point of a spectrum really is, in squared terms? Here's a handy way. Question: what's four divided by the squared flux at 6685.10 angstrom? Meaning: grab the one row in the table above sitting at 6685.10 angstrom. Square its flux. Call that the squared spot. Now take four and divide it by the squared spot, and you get 0.070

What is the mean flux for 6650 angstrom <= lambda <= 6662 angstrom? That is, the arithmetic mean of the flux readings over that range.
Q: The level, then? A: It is 7.04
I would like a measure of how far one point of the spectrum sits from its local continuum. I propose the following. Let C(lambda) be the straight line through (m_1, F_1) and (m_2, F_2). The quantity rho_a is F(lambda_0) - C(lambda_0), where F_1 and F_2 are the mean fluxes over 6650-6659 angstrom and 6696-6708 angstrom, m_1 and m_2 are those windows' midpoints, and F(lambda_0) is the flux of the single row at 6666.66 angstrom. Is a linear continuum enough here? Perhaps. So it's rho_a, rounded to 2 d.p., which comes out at -0.13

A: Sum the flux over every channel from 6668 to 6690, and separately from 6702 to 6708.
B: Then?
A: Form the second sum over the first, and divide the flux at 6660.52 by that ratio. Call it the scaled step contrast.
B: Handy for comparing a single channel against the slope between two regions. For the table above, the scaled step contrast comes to 24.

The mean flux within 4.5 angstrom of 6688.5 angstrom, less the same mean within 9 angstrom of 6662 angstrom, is 0.56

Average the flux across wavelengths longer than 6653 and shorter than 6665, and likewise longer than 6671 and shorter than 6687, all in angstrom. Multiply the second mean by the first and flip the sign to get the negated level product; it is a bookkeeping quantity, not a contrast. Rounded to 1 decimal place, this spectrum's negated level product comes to -50.0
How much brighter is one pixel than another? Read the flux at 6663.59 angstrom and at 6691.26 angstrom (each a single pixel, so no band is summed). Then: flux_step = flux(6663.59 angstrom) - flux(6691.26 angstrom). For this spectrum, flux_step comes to -1.1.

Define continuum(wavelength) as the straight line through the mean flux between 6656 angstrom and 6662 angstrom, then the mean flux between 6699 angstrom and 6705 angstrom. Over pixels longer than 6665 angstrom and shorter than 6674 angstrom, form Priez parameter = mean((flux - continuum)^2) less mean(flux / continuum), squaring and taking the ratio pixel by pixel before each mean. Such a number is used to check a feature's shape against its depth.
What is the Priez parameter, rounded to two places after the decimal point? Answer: -0.87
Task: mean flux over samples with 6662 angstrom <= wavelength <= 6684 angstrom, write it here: 7.1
